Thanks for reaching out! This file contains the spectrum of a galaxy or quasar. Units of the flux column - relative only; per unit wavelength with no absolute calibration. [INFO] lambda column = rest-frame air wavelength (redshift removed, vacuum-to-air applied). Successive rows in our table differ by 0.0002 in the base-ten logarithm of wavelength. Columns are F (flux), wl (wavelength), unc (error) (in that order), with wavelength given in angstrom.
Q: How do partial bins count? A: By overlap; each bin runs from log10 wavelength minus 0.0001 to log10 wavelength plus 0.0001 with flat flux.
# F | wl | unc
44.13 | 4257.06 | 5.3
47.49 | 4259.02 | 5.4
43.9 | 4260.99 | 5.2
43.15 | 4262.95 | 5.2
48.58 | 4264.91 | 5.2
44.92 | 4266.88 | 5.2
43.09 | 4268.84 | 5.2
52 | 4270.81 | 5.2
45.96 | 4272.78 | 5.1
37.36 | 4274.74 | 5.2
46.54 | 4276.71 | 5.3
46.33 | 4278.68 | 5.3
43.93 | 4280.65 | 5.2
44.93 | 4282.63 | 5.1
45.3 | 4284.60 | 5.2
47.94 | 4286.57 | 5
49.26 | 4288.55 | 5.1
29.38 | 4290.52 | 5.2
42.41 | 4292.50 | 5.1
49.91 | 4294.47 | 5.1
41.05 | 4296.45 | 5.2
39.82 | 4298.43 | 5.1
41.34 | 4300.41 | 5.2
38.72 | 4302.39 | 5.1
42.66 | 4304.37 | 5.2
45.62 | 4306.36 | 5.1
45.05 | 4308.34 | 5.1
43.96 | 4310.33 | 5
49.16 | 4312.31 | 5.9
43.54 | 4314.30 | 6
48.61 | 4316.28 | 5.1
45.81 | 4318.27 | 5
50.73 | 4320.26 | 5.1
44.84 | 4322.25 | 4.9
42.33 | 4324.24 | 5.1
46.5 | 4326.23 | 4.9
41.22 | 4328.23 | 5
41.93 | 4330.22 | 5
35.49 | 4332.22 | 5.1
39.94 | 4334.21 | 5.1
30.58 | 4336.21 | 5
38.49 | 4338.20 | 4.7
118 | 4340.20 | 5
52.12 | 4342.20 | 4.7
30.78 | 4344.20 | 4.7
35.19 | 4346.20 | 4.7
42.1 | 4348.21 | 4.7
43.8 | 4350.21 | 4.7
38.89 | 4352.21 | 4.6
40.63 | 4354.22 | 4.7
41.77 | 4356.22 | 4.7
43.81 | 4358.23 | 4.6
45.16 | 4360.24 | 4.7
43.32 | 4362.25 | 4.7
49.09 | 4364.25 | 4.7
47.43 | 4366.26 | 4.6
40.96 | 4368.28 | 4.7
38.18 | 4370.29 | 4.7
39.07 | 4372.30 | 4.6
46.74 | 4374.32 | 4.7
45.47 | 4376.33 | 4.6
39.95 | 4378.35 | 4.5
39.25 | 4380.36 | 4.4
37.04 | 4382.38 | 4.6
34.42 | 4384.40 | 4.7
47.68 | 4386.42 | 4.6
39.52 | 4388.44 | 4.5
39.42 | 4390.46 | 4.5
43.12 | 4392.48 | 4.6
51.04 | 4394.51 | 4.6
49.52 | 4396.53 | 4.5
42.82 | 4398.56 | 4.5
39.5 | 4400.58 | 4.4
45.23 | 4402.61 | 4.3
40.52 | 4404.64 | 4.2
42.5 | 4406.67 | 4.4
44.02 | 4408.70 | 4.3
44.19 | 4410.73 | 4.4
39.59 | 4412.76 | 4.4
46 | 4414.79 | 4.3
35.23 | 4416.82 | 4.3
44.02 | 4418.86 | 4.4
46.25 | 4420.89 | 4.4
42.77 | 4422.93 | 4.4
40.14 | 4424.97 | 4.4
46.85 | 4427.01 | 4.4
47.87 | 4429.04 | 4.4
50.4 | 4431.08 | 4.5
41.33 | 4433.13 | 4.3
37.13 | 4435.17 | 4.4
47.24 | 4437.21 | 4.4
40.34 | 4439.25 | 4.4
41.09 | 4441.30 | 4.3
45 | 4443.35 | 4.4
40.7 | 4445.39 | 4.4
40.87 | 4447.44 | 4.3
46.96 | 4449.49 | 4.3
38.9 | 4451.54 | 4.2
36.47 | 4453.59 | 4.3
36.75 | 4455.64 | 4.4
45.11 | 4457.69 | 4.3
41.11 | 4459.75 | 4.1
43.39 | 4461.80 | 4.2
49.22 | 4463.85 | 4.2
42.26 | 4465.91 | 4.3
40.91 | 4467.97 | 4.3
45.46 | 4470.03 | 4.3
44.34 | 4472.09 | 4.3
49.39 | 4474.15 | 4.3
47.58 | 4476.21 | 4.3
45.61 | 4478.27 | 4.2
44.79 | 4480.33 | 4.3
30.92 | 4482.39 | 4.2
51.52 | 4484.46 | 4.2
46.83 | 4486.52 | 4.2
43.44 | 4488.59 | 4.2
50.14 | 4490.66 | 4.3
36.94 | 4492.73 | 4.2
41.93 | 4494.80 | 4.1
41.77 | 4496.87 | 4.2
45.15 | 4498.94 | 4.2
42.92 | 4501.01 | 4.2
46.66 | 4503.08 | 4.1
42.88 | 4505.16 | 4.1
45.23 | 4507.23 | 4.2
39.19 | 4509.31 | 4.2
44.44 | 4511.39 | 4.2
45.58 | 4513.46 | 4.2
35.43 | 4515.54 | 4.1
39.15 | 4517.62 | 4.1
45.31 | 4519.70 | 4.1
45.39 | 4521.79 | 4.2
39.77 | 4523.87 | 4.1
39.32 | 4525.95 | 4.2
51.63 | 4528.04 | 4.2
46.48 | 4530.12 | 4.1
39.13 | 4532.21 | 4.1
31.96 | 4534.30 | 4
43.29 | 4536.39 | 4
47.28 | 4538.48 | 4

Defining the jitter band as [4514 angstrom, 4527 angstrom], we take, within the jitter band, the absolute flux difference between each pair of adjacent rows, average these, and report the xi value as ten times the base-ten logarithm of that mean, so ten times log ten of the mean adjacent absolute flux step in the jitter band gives 5.1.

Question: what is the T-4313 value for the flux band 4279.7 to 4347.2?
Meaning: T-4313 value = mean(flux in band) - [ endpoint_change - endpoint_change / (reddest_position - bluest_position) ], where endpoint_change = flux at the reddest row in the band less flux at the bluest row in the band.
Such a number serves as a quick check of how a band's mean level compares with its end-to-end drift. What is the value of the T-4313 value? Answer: 54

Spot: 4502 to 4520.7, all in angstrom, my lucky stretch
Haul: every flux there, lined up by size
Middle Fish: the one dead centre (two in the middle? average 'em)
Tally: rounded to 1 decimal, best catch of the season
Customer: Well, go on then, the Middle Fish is 44.4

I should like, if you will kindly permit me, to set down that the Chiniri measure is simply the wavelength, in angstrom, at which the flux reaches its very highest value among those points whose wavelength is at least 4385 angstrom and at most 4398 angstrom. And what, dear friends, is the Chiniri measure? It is 4394.51 angstrom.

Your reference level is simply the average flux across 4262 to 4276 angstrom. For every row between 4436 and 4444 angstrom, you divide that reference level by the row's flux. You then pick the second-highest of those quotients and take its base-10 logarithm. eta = 0.040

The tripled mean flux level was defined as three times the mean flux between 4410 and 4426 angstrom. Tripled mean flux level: 127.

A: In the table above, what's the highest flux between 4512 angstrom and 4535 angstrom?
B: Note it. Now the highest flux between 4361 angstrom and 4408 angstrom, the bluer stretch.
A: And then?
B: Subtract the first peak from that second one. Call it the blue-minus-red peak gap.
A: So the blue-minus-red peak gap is -1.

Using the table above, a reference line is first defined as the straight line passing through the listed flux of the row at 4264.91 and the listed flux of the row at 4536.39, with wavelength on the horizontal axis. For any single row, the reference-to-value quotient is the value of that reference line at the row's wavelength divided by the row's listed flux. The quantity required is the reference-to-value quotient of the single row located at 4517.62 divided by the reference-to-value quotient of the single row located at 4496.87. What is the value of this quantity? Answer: 1.06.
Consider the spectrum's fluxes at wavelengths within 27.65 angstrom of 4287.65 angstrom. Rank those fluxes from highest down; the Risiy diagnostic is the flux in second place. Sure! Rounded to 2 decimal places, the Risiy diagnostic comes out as 49.91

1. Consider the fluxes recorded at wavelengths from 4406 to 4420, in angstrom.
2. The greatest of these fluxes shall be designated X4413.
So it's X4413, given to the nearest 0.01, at 46.00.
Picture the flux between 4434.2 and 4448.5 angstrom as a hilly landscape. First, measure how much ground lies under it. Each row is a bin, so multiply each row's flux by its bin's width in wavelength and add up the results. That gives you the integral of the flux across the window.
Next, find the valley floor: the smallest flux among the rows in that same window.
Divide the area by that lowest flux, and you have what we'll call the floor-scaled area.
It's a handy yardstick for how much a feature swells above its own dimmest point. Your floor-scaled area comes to 16.1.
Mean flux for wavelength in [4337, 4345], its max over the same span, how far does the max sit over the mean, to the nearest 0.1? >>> 58.2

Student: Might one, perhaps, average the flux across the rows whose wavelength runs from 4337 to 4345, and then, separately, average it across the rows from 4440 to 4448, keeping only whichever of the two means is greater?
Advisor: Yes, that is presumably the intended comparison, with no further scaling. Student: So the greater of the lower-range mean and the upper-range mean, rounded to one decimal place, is 59.8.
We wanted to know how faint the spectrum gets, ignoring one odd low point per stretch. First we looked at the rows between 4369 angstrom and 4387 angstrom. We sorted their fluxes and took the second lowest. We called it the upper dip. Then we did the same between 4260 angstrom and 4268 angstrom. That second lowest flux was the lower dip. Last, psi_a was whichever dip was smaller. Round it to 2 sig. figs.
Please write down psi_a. 37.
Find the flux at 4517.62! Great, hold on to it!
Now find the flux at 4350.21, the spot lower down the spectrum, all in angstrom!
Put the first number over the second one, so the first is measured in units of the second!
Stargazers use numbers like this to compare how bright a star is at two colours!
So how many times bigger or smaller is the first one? 0.89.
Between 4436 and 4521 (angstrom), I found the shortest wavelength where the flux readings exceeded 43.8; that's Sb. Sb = 4437.21 angstrom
